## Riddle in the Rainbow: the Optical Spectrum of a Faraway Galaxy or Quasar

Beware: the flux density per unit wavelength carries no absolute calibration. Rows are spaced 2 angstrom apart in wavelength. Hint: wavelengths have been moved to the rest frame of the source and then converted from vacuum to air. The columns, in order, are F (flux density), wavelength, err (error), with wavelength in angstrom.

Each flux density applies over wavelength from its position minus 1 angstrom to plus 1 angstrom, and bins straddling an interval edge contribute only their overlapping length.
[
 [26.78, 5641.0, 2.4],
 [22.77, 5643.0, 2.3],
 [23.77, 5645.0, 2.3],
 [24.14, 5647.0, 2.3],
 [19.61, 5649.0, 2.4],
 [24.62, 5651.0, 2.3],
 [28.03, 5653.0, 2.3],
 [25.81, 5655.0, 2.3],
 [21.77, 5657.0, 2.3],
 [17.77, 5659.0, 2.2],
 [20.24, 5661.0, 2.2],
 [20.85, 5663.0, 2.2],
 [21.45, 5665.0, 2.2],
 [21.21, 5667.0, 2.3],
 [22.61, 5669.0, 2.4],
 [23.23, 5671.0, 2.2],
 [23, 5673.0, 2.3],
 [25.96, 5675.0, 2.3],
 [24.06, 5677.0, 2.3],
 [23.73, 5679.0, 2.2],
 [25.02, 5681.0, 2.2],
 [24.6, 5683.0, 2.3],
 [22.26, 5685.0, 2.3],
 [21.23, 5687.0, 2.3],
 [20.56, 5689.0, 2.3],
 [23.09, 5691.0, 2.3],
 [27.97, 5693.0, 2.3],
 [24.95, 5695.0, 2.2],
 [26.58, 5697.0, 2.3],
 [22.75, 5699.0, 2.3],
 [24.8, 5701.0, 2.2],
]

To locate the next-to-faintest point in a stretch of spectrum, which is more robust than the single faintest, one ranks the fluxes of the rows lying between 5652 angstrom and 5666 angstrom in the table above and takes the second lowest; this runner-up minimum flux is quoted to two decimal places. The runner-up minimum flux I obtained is 20.24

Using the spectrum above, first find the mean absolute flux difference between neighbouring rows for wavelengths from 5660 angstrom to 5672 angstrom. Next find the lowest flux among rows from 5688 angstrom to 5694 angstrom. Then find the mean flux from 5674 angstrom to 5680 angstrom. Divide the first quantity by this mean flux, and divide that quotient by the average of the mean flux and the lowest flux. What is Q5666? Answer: 0.0013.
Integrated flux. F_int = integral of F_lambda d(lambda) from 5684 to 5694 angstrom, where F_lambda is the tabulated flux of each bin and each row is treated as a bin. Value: 230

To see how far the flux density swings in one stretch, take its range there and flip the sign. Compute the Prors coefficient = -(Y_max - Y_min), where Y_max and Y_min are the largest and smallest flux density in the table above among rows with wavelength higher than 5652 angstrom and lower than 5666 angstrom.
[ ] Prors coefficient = -10.3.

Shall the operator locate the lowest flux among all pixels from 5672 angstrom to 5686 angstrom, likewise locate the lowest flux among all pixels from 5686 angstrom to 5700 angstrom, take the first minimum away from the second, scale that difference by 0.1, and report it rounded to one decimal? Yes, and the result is -0.2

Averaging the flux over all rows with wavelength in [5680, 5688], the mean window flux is 23.3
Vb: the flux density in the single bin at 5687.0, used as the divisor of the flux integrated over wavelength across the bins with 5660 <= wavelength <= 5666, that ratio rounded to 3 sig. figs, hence 5.89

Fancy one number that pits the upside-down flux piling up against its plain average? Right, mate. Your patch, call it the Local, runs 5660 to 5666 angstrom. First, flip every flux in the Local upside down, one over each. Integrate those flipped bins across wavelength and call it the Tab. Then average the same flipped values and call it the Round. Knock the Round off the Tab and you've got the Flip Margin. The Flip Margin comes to 0.240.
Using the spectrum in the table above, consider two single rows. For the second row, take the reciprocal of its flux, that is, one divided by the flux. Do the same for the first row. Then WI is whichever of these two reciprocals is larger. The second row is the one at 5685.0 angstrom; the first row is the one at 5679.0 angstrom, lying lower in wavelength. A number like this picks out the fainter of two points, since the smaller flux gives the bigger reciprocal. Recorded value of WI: 0.0449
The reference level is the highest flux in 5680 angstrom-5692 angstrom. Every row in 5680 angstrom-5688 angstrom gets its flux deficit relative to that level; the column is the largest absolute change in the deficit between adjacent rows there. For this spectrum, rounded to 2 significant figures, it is 2.3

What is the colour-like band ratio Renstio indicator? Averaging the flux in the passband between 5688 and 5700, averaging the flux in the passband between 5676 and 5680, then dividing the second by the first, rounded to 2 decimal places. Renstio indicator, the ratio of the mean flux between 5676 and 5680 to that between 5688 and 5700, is 0.98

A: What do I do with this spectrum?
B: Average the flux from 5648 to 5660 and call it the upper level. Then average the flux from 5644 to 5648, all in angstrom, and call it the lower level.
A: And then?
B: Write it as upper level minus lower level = -1.0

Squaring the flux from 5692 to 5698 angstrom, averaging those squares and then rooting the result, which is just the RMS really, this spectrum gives 27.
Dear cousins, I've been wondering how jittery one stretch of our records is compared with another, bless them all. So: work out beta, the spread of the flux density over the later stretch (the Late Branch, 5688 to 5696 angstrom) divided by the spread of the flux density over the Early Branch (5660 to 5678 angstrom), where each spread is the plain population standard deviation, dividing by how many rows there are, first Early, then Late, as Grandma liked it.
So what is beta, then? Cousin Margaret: 1.6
